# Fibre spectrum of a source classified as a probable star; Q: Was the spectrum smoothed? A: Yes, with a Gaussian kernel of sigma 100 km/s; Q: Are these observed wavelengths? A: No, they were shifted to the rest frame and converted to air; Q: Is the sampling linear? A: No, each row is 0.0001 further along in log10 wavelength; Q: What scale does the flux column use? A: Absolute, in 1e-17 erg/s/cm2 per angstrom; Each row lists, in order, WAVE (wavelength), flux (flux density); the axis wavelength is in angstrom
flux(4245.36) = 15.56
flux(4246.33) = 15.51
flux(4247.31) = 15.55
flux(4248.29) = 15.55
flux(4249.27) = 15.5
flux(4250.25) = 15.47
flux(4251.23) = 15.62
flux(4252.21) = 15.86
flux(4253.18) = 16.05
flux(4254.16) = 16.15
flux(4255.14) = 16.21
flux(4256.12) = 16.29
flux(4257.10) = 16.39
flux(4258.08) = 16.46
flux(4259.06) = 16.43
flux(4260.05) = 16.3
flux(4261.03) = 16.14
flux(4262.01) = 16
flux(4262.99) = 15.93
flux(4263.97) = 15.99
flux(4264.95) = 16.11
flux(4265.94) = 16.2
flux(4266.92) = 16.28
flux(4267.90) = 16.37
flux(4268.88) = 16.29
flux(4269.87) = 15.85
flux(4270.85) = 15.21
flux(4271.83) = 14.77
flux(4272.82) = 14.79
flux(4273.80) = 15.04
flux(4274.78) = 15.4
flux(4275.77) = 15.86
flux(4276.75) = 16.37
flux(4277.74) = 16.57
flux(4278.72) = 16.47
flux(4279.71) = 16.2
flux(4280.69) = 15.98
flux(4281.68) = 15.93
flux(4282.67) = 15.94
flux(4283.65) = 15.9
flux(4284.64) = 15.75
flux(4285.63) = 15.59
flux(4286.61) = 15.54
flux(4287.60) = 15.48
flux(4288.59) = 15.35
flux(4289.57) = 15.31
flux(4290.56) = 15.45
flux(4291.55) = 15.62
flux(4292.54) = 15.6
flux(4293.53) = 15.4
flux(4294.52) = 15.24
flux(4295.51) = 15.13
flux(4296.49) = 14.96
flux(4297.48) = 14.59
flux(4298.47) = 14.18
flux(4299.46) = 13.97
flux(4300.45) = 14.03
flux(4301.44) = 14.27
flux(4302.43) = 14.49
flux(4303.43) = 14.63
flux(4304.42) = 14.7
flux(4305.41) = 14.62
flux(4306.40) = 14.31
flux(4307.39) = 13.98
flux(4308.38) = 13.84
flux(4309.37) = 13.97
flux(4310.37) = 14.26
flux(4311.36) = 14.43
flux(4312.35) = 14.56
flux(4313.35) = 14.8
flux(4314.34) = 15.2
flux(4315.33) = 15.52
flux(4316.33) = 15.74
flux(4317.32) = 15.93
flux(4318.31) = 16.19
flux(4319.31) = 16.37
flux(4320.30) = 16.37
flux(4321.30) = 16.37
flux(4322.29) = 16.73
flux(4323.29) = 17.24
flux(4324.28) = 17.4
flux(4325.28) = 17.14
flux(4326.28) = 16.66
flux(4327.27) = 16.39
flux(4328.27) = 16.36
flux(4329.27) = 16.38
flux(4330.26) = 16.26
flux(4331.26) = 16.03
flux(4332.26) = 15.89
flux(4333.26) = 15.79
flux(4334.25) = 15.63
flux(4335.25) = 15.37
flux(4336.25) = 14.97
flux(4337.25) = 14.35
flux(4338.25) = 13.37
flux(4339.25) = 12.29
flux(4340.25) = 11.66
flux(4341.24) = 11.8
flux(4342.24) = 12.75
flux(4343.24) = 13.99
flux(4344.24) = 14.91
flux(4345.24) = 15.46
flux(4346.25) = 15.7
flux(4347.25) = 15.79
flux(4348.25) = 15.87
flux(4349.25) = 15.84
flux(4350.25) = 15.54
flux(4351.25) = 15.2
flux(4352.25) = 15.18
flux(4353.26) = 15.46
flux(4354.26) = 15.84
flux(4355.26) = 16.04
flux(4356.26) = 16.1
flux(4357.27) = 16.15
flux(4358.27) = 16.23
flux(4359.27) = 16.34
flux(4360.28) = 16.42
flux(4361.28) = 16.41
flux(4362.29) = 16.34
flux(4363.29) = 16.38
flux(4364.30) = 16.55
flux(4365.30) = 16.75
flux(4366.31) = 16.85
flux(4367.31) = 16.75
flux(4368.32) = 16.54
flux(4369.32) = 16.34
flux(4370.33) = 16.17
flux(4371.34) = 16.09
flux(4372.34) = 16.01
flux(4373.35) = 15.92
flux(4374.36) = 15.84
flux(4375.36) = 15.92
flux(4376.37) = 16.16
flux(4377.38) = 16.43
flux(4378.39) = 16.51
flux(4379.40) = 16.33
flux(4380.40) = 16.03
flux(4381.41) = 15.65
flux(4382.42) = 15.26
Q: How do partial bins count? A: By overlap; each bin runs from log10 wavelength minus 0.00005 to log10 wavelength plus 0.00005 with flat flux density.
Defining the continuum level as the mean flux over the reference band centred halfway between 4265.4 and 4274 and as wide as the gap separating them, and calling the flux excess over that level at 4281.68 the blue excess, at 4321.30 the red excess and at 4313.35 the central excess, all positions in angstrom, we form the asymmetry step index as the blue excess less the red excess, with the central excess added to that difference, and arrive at -1.3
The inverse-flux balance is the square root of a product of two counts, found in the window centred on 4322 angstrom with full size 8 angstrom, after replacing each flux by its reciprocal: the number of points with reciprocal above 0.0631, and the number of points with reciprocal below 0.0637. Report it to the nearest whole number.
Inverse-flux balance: 0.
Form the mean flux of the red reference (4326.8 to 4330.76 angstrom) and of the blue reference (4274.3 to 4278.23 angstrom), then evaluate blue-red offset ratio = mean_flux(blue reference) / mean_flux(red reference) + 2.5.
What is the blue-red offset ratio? 3.48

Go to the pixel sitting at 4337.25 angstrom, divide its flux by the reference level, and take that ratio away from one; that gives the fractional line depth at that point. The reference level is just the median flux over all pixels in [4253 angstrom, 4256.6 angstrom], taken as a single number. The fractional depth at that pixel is 0.11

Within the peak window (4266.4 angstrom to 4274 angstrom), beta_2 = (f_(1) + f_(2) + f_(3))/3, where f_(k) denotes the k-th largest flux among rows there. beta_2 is 16.3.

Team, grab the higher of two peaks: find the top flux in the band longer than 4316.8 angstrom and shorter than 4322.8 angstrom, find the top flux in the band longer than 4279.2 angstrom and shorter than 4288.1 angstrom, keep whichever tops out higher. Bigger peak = 16.7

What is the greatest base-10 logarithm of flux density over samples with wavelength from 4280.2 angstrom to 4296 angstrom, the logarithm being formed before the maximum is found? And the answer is 1.20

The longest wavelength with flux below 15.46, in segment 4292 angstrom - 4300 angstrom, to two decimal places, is 4299.46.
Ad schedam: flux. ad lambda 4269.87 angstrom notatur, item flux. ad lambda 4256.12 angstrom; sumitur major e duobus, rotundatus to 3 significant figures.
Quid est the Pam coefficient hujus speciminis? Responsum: 16.3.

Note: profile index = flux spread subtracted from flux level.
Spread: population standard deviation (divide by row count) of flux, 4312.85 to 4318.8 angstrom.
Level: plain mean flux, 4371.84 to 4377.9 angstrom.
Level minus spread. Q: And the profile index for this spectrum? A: 15.6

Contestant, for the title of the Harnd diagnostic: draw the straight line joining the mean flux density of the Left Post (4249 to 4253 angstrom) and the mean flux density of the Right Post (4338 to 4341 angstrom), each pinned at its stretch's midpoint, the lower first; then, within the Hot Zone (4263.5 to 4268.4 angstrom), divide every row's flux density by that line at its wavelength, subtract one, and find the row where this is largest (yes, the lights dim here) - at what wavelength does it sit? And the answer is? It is 4267.90 angstrom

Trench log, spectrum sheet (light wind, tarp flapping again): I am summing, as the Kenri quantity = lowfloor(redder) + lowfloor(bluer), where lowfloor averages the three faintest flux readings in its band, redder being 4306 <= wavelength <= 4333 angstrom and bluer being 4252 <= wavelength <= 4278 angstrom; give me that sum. 28.8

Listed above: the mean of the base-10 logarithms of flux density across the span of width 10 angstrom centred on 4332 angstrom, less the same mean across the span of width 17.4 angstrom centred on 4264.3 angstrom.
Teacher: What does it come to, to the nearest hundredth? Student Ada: 0.00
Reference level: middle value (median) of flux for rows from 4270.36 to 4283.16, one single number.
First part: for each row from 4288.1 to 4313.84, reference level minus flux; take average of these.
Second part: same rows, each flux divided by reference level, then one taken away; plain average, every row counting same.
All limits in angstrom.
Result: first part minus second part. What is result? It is 1.3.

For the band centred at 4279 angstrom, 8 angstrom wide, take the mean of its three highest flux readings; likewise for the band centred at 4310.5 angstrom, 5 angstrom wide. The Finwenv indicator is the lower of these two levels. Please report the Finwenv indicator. 14.4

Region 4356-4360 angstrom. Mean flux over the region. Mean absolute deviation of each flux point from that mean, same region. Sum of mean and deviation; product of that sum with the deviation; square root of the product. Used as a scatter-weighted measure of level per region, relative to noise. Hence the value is 1.14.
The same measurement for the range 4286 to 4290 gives 1.18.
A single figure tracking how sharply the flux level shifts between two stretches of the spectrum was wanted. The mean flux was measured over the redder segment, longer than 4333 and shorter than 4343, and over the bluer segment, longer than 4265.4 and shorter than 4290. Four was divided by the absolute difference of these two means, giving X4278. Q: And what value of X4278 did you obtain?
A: 2.0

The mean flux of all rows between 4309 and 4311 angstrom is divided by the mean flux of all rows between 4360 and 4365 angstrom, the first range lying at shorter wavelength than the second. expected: 0.86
